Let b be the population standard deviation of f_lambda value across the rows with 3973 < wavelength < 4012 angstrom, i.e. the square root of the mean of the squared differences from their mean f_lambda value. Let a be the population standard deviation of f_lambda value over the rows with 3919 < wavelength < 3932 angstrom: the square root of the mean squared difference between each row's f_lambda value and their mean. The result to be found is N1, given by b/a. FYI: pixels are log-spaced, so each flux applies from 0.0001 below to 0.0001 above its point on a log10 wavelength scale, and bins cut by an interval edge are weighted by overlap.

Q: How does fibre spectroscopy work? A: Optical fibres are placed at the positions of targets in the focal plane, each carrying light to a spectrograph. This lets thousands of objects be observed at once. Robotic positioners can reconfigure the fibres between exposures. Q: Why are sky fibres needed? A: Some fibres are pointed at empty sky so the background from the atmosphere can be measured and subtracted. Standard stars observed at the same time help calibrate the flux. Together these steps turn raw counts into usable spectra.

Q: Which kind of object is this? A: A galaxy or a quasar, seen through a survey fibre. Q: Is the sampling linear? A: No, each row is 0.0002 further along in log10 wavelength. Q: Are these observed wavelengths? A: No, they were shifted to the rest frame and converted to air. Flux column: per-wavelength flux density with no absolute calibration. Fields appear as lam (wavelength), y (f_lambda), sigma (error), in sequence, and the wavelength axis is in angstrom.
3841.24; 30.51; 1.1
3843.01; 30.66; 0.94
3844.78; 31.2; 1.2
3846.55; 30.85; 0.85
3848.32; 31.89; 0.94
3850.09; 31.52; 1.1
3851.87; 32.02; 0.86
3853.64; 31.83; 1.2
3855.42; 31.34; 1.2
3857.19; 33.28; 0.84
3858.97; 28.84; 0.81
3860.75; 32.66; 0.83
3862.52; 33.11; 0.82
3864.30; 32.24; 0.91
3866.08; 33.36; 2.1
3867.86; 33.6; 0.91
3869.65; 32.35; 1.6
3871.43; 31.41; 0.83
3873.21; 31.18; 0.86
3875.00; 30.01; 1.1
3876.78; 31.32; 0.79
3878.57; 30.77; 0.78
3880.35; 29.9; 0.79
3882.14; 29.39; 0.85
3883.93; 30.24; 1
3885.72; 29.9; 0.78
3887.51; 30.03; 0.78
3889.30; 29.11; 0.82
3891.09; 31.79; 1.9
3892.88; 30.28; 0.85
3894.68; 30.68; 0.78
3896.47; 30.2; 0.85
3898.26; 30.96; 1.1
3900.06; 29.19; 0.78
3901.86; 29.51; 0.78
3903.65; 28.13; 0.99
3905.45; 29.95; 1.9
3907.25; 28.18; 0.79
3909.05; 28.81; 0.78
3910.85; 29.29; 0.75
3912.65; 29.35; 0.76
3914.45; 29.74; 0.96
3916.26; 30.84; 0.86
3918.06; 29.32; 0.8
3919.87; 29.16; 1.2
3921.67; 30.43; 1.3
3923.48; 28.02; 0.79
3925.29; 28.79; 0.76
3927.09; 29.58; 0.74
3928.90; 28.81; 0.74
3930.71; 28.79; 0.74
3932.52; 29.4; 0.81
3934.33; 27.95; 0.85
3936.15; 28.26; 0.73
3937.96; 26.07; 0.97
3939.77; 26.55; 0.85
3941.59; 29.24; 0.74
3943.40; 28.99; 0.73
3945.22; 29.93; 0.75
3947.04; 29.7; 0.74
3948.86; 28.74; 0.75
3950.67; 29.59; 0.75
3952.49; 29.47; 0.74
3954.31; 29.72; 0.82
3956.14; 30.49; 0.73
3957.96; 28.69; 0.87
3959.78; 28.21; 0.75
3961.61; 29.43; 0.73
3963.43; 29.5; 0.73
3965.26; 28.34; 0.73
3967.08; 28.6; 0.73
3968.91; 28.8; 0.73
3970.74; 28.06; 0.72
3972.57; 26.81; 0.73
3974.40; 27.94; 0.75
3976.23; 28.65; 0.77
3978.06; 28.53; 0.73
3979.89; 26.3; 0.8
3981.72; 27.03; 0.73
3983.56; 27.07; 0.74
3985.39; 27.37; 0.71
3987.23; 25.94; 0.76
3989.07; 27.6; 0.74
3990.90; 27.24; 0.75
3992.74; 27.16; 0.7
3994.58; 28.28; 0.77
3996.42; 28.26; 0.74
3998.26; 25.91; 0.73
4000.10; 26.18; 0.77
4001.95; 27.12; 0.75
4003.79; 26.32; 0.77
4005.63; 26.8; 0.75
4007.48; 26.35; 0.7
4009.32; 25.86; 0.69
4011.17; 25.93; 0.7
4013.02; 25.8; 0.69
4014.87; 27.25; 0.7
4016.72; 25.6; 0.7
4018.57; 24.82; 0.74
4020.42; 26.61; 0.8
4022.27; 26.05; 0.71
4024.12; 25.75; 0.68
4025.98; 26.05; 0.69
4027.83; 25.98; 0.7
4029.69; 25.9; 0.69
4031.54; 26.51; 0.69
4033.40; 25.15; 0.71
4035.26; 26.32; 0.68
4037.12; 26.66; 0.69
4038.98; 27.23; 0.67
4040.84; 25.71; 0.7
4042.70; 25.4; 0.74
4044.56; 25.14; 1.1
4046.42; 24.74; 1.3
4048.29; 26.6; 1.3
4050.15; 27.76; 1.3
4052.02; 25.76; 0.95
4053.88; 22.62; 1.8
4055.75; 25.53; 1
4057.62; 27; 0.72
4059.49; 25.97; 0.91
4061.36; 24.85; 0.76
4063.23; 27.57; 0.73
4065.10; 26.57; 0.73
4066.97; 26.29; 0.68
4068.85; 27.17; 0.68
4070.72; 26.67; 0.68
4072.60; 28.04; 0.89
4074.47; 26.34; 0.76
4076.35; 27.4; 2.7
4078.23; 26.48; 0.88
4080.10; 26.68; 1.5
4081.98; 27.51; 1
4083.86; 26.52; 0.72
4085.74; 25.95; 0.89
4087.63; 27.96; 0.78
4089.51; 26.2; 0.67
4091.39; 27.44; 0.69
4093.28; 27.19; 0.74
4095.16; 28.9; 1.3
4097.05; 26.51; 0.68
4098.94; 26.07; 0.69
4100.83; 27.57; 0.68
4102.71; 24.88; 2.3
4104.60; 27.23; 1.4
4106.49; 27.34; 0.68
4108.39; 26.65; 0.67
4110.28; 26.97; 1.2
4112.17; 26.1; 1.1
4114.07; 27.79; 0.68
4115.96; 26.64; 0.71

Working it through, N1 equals 1.27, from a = 0.70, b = 0.9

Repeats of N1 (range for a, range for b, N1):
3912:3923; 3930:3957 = 1.90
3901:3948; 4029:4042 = 0.61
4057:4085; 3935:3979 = 1.41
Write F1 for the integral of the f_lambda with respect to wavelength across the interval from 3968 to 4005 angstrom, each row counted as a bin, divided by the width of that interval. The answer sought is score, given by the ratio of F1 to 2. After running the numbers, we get 13.7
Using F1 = 27.3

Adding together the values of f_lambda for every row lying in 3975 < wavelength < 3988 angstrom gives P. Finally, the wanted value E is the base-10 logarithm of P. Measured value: 2.28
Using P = 191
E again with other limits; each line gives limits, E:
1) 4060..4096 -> 2.71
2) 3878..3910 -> 2.73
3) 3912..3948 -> 2.76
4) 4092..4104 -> 2.21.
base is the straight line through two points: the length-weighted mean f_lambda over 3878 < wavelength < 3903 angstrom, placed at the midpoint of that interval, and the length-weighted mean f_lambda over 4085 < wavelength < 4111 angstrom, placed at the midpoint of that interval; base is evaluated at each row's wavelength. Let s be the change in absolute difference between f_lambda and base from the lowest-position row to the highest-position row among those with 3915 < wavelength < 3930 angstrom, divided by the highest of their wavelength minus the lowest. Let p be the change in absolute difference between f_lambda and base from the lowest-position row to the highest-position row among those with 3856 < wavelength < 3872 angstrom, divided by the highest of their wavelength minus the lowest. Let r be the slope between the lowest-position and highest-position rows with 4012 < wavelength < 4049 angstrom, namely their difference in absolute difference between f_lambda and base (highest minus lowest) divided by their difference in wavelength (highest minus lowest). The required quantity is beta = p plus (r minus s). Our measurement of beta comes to -0.12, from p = -0.116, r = -0.04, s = -0.032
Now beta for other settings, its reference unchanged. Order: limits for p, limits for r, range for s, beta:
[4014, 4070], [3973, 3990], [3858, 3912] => 0.02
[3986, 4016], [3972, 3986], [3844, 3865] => -0.19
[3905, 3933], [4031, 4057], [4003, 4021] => 0.06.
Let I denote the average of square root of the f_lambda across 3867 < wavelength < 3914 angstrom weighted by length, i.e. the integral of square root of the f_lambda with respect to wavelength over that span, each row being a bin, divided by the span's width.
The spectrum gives 5.49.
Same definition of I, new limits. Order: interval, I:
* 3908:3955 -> 5.39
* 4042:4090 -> 5.13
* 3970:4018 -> 5.19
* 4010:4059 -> 5.09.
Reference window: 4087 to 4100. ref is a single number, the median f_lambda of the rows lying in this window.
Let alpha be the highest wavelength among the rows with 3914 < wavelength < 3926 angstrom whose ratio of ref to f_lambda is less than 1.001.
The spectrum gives 3925.29 angstrom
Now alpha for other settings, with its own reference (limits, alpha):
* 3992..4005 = 3996.42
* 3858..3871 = 3869.65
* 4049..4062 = 4050.15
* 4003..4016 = 4014.87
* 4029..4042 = 4038.98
